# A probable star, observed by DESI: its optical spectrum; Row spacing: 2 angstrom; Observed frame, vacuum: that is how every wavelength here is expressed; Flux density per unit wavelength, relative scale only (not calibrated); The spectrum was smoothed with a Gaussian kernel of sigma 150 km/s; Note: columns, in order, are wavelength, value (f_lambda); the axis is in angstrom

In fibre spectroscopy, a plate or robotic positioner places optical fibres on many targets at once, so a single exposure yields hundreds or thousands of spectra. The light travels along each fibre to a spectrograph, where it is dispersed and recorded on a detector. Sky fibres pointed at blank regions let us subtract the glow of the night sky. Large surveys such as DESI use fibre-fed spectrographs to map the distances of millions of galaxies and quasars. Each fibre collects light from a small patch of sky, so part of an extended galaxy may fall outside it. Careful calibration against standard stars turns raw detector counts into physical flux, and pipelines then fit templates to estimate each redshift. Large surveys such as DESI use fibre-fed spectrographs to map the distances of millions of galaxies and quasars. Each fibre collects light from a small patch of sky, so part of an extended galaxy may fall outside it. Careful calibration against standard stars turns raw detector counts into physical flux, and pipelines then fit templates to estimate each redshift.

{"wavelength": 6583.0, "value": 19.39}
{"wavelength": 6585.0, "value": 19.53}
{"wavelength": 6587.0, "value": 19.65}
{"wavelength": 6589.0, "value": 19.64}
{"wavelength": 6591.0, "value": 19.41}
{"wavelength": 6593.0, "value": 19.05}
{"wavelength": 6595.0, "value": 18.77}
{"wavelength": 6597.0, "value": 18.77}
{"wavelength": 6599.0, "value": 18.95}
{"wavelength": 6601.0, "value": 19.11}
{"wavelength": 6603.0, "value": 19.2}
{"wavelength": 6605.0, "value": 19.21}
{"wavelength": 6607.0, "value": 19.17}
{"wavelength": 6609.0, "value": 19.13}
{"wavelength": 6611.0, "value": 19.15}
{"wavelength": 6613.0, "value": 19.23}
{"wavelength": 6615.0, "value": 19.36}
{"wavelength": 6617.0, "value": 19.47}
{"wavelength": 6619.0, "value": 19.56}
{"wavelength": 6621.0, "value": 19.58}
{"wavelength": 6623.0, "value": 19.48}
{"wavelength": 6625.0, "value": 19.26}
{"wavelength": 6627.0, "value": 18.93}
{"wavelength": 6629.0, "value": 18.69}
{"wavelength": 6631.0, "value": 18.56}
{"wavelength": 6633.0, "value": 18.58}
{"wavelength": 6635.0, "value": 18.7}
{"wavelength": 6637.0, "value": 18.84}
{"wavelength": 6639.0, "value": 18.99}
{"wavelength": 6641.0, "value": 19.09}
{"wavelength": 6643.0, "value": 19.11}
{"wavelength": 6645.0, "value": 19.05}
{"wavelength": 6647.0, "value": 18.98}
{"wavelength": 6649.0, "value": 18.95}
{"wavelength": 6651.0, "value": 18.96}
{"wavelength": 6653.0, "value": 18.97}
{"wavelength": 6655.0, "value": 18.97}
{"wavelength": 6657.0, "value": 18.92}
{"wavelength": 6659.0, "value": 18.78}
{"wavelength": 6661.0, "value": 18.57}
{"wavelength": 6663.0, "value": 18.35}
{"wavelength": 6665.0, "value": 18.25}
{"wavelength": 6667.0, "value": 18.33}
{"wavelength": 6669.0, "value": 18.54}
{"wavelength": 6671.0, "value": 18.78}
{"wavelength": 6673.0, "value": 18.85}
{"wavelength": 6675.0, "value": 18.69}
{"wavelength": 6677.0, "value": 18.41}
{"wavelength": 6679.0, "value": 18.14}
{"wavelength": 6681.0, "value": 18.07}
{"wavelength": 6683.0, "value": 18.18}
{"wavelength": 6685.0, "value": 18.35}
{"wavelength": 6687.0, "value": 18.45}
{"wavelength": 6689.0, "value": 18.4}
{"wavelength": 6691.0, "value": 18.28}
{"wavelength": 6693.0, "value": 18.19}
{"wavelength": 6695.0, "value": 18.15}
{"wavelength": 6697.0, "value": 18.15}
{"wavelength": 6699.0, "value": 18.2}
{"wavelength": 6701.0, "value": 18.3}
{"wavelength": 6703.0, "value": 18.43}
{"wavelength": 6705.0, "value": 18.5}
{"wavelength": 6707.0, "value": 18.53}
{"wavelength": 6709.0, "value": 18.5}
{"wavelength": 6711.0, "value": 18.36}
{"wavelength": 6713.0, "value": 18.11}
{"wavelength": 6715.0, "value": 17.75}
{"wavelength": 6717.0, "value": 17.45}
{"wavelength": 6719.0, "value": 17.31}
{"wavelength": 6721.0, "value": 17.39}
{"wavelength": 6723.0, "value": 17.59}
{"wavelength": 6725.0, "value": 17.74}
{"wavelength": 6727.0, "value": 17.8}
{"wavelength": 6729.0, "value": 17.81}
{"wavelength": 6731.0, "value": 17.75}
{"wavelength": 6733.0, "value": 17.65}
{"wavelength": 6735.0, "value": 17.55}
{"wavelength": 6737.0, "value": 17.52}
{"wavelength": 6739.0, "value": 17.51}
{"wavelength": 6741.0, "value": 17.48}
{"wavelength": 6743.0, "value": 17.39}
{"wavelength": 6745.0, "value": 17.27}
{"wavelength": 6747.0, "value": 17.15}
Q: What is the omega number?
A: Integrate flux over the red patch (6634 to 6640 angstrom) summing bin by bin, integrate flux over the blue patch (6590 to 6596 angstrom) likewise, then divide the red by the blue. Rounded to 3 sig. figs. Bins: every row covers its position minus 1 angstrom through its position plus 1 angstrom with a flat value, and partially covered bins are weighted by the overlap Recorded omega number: 0.988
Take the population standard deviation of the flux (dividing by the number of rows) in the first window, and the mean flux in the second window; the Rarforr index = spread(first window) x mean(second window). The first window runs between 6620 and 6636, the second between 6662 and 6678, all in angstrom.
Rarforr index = 7.1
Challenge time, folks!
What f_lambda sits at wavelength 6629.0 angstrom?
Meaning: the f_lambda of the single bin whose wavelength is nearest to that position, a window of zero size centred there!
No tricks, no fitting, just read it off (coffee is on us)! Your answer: 18.69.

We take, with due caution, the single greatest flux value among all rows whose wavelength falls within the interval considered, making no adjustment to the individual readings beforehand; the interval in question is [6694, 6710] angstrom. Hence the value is 18.53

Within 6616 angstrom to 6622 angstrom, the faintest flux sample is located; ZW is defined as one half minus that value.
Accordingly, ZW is -19.0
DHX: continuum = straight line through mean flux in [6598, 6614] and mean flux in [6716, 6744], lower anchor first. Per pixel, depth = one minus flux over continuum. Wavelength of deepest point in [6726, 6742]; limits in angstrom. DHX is 6737.0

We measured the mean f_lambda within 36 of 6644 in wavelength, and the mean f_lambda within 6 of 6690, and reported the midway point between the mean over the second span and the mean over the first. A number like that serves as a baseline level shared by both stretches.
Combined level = 18.6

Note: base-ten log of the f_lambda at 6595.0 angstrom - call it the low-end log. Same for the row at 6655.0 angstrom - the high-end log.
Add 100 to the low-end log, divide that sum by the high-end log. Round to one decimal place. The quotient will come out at 79.2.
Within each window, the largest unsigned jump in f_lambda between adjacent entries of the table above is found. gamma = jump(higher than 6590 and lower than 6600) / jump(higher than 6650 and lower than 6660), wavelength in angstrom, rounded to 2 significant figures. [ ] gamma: 2.6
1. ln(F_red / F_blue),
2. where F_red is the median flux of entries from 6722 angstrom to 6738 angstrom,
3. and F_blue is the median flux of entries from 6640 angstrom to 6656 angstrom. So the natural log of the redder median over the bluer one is -0.070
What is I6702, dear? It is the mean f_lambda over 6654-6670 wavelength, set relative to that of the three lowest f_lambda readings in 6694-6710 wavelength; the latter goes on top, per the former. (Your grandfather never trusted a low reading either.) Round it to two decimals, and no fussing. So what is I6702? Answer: 0.98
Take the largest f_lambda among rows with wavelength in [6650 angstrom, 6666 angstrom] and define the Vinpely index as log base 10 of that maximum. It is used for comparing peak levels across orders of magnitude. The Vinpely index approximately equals 1.278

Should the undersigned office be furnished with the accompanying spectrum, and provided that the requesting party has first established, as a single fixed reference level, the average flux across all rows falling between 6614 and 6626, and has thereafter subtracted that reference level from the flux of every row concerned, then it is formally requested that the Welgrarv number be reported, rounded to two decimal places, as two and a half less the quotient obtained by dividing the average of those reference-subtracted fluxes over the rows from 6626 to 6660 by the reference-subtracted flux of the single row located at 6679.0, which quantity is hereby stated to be 2.07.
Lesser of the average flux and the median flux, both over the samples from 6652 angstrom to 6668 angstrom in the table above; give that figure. 18.6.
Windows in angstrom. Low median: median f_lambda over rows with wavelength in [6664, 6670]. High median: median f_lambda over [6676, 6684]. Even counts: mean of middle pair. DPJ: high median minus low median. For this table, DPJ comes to -0.17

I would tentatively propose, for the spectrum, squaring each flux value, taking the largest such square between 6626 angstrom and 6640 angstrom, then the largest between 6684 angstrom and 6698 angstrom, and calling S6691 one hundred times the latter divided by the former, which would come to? 94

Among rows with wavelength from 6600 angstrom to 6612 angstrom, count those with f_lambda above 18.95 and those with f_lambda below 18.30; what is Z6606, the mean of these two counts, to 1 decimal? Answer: 3.0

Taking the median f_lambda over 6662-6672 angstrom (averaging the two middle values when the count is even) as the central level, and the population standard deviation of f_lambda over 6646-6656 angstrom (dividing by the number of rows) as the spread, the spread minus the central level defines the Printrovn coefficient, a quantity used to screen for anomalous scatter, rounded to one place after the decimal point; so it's -18.3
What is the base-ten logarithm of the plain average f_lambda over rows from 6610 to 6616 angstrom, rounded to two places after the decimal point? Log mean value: 1.28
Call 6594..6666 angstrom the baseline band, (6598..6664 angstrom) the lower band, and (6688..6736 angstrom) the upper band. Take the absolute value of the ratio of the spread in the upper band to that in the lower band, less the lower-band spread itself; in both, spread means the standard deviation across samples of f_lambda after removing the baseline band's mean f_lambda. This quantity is 1.02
